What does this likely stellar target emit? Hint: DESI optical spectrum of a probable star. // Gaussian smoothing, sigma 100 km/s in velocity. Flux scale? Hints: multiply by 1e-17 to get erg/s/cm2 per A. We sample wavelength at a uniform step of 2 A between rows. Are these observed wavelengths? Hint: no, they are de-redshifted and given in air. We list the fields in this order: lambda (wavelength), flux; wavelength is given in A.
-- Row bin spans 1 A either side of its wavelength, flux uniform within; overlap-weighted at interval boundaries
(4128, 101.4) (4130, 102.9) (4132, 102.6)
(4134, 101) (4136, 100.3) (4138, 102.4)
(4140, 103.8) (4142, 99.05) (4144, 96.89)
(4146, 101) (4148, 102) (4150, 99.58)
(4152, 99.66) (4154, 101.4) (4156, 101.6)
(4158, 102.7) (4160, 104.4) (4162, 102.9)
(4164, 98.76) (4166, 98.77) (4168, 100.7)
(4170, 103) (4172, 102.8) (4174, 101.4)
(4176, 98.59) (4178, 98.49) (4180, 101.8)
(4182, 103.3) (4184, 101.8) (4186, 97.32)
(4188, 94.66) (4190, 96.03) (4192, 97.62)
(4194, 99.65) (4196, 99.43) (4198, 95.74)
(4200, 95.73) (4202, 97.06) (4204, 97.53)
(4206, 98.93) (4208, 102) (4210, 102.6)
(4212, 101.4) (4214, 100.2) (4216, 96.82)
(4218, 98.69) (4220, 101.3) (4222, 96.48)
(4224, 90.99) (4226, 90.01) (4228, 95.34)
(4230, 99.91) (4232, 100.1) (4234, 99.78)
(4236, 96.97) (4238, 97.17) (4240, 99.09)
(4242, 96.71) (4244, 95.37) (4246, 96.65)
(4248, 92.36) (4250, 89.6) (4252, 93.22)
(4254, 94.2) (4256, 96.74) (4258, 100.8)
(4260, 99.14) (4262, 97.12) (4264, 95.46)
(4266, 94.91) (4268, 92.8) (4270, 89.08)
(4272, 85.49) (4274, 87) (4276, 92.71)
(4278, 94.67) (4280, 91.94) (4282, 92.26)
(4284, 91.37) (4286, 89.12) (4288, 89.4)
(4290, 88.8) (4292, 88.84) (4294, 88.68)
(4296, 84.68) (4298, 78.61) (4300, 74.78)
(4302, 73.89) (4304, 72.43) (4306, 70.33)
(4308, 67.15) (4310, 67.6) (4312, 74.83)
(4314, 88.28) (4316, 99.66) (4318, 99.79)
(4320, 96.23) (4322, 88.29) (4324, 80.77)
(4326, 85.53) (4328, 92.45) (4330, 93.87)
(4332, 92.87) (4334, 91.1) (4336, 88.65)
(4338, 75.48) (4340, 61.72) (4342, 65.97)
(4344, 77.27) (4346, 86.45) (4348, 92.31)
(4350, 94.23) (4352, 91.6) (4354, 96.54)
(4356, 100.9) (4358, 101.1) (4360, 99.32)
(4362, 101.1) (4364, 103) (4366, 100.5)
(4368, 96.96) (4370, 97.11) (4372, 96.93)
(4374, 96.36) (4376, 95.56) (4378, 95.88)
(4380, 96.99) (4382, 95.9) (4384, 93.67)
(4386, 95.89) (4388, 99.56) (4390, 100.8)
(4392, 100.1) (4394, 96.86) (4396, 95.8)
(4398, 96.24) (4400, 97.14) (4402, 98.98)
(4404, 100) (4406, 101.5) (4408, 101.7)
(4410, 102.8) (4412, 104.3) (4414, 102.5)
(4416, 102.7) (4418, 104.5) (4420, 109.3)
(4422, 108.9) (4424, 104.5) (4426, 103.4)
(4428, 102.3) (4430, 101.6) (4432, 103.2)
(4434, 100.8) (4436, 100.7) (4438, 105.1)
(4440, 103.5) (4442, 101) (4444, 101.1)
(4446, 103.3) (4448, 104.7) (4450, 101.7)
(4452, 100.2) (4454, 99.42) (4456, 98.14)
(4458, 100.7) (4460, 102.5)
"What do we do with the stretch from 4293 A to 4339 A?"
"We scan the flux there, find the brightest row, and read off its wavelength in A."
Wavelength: 4318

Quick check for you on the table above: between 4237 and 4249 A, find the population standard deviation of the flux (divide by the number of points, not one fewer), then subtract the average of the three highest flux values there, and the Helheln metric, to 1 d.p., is -95.6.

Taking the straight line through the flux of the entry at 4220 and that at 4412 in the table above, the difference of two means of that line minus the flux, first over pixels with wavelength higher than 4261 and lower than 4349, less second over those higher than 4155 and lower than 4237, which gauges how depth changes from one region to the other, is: 15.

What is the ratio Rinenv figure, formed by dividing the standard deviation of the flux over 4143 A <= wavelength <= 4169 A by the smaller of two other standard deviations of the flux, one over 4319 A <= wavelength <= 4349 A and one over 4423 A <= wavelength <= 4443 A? 1.3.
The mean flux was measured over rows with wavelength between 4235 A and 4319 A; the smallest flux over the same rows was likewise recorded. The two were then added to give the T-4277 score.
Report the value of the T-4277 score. 156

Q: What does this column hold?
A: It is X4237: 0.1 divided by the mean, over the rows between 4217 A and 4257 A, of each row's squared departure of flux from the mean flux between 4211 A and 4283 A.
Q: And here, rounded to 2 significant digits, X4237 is 0.0086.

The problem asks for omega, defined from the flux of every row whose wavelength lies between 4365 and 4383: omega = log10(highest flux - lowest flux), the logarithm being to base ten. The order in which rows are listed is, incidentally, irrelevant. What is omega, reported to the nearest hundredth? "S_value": 0.69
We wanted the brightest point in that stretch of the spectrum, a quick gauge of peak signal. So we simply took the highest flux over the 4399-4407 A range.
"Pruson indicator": 101.5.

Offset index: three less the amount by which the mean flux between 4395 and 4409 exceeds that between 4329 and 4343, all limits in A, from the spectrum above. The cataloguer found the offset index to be -14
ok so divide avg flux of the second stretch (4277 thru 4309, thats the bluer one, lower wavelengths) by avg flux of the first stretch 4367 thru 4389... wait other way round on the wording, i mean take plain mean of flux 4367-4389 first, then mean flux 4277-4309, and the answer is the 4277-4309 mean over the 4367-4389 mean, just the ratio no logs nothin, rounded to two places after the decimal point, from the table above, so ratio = 0.87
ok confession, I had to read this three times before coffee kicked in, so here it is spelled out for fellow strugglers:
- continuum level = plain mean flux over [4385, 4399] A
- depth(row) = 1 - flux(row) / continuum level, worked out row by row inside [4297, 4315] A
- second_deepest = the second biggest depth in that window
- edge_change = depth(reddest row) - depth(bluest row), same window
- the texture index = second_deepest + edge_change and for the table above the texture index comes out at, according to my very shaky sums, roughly 0.21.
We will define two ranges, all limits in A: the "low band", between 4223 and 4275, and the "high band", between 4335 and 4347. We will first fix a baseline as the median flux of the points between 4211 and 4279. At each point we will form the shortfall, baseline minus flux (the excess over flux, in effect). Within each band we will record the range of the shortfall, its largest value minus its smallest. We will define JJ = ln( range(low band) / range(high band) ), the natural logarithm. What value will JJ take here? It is -0.56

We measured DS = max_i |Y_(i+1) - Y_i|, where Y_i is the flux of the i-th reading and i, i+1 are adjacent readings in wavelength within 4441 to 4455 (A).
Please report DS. 3.0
